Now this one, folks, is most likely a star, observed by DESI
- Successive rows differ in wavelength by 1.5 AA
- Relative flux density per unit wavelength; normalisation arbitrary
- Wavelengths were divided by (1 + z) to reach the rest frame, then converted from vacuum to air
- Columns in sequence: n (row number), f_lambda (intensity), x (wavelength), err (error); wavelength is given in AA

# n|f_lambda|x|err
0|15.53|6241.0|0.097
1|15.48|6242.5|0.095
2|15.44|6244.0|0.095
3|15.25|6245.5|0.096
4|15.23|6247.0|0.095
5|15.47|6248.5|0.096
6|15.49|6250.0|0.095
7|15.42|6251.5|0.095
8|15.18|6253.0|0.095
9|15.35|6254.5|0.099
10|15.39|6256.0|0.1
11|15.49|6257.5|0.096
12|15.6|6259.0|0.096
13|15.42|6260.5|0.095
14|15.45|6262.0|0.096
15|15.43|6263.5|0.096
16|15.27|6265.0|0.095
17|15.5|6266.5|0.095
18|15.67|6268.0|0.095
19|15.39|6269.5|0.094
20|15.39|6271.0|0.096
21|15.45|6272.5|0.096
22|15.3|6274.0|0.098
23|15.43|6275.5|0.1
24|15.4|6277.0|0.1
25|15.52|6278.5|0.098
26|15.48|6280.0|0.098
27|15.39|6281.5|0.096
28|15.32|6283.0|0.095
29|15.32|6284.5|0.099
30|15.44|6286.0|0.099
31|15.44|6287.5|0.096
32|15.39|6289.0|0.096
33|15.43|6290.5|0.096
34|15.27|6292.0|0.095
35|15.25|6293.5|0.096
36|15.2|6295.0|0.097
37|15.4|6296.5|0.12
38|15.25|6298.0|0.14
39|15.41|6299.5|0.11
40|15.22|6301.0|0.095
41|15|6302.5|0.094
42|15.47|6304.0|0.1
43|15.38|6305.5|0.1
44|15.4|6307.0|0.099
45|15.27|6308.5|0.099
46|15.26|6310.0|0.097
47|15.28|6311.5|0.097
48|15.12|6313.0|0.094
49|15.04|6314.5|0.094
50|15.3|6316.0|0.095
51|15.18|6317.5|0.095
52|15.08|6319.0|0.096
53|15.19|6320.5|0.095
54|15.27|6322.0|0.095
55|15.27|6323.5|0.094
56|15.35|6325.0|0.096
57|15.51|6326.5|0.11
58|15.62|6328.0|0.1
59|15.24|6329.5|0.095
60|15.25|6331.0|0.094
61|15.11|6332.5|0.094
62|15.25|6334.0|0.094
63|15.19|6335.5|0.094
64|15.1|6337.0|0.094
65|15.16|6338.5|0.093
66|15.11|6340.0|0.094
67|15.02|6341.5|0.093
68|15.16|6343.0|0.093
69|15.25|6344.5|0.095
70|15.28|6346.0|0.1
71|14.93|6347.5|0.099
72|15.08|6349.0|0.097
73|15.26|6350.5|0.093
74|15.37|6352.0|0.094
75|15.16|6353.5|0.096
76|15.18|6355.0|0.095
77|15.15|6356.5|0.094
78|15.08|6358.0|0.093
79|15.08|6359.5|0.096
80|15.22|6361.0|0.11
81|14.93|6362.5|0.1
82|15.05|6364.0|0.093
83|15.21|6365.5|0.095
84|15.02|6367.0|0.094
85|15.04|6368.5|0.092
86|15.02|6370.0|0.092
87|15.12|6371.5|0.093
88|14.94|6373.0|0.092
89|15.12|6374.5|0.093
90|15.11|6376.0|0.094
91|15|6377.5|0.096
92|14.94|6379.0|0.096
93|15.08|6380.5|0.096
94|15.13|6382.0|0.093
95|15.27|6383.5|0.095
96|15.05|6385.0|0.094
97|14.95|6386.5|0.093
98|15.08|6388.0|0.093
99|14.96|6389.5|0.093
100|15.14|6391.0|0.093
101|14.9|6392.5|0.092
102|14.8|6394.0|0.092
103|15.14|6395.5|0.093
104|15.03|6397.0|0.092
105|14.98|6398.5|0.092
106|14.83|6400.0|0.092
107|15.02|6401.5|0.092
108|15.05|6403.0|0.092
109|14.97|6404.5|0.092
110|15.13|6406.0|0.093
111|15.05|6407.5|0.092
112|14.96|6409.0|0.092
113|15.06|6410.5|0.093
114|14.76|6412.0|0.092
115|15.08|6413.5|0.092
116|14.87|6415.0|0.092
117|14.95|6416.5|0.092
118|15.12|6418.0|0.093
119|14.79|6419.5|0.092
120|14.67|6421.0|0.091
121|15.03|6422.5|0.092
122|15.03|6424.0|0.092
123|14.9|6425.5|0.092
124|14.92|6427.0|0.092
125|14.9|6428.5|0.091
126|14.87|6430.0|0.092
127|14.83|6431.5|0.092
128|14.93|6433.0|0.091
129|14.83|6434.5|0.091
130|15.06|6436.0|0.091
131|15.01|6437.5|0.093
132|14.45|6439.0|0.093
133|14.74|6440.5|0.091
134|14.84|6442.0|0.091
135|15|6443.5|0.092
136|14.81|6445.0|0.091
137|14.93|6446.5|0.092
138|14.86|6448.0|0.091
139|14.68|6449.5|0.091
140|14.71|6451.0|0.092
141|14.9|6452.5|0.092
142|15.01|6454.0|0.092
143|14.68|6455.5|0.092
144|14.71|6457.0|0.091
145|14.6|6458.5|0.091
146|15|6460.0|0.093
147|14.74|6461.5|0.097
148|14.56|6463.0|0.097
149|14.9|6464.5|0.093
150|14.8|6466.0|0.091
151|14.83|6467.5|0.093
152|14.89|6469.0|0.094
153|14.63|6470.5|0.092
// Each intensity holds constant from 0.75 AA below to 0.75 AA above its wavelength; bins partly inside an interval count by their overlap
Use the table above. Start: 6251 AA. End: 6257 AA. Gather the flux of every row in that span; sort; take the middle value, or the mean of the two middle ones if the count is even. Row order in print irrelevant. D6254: 15.4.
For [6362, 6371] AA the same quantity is 15.0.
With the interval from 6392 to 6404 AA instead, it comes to 15.0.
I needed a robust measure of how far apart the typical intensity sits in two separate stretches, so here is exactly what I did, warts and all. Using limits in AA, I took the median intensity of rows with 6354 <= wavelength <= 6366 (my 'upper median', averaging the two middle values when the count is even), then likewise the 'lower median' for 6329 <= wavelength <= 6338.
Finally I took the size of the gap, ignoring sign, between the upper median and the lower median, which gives 0.10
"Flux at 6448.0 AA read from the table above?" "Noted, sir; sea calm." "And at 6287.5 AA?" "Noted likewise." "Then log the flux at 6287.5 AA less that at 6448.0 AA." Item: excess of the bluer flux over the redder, 0.58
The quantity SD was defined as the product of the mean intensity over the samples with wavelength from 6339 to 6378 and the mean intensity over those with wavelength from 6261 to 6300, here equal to 233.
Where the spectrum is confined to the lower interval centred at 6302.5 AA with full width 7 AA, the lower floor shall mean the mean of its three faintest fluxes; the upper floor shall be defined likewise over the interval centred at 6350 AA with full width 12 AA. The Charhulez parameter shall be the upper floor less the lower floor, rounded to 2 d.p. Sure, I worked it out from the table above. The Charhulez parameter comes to -0.14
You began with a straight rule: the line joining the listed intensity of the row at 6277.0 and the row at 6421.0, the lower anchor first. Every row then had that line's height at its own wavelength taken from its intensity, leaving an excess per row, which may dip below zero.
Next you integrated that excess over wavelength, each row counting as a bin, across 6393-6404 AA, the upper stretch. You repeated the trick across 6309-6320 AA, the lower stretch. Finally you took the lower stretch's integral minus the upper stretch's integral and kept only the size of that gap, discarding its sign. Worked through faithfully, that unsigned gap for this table 2.4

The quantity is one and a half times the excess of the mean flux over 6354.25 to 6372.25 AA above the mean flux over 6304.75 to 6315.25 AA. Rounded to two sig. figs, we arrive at -0.24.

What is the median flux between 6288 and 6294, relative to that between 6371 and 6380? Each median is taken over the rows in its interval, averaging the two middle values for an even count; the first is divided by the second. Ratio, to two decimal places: 1.02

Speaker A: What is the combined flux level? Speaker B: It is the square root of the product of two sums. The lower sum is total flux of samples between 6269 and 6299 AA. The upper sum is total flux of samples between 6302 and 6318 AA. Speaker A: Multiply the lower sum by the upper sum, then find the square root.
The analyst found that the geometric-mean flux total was 227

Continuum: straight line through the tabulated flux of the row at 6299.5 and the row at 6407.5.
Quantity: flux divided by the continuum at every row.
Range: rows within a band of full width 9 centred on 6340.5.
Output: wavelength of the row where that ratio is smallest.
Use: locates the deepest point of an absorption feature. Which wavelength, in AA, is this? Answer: 6341.5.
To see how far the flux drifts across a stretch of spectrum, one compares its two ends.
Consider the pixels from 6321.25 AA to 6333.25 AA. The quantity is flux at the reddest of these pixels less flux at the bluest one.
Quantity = -0.16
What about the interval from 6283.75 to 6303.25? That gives -0.32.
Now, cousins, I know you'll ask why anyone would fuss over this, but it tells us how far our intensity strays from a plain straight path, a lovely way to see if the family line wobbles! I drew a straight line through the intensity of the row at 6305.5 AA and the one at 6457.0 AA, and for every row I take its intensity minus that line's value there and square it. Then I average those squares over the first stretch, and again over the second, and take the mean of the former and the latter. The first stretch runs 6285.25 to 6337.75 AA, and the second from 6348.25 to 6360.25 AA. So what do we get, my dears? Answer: 0.0158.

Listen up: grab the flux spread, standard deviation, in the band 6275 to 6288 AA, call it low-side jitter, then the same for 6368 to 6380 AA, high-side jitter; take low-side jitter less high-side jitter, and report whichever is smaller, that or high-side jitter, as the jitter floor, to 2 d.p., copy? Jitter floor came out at -0.01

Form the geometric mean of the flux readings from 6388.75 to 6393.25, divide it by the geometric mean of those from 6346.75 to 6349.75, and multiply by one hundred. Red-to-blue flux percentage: 100.0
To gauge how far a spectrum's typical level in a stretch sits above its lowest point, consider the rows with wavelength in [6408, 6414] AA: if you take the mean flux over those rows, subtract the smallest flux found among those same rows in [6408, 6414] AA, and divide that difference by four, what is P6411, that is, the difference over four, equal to 0.051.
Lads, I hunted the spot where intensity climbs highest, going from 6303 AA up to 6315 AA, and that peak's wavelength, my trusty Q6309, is 6304.0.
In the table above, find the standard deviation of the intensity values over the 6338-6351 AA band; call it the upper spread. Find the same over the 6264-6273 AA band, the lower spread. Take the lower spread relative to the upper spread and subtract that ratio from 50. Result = 48.9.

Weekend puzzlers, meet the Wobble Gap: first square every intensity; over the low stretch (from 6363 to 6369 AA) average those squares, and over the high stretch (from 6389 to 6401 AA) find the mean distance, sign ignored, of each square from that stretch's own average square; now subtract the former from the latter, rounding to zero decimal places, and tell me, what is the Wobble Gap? -224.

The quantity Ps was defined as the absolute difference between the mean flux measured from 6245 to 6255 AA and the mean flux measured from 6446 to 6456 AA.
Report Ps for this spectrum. 0.52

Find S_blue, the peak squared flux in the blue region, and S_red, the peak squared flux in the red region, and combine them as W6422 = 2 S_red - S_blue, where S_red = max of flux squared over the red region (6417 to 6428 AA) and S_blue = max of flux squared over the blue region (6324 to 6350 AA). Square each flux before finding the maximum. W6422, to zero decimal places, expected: 213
